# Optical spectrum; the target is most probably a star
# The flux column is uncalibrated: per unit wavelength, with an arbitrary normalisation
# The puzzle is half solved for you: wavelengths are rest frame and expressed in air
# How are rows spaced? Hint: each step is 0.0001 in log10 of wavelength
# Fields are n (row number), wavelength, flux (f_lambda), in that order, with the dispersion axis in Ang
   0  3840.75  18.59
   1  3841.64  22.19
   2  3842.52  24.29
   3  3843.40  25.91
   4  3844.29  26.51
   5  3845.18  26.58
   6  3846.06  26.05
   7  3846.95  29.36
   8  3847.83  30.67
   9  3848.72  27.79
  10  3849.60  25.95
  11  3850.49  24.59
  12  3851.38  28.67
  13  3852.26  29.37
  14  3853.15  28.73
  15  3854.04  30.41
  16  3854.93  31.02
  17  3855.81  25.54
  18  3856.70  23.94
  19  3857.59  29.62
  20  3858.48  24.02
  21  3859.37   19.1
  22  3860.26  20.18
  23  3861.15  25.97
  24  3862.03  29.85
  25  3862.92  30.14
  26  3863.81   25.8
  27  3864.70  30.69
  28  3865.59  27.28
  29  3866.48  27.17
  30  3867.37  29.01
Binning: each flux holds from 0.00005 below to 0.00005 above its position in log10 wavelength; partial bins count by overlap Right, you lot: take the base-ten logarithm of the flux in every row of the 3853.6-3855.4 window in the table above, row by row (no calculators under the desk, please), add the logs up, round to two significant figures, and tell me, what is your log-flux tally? 3.0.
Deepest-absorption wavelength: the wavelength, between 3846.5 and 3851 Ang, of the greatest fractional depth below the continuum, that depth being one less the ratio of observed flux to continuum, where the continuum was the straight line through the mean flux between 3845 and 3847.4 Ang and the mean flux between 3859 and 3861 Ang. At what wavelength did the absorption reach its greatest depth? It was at 3850.49 Ang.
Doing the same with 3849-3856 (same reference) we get 3850.49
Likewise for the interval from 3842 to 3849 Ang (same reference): 3842.52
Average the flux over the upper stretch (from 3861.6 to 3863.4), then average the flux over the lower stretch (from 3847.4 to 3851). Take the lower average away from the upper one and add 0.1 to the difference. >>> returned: 3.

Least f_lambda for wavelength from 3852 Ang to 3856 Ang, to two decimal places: 25.54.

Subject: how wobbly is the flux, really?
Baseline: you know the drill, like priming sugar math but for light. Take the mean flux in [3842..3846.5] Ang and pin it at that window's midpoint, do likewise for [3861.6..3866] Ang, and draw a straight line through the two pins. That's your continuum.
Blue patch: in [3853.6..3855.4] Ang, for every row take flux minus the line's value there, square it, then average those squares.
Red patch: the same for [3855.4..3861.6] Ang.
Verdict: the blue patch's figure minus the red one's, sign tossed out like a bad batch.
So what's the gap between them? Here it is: 16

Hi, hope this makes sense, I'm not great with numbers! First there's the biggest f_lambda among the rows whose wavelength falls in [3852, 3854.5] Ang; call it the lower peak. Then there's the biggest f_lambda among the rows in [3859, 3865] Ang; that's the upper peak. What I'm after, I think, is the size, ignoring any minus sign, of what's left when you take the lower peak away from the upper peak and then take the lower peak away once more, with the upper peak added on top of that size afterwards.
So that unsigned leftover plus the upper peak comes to 60.8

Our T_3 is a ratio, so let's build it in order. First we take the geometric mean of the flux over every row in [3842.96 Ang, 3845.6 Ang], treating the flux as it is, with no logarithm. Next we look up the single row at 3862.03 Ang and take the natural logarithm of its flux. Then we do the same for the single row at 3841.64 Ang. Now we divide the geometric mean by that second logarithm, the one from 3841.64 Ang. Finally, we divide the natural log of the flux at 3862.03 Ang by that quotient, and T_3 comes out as 0.40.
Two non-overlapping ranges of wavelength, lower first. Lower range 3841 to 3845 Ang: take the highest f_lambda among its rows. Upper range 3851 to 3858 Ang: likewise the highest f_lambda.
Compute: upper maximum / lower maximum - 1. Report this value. 0.17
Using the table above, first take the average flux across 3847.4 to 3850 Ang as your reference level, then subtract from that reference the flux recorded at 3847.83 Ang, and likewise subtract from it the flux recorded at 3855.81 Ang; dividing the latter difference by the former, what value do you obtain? -1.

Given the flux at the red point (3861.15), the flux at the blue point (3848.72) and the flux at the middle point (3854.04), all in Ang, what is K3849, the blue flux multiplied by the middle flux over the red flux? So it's 33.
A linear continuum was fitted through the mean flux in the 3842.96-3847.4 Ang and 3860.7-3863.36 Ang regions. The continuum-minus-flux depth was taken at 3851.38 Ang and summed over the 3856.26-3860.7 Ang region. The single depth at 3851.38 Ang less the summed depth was -26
